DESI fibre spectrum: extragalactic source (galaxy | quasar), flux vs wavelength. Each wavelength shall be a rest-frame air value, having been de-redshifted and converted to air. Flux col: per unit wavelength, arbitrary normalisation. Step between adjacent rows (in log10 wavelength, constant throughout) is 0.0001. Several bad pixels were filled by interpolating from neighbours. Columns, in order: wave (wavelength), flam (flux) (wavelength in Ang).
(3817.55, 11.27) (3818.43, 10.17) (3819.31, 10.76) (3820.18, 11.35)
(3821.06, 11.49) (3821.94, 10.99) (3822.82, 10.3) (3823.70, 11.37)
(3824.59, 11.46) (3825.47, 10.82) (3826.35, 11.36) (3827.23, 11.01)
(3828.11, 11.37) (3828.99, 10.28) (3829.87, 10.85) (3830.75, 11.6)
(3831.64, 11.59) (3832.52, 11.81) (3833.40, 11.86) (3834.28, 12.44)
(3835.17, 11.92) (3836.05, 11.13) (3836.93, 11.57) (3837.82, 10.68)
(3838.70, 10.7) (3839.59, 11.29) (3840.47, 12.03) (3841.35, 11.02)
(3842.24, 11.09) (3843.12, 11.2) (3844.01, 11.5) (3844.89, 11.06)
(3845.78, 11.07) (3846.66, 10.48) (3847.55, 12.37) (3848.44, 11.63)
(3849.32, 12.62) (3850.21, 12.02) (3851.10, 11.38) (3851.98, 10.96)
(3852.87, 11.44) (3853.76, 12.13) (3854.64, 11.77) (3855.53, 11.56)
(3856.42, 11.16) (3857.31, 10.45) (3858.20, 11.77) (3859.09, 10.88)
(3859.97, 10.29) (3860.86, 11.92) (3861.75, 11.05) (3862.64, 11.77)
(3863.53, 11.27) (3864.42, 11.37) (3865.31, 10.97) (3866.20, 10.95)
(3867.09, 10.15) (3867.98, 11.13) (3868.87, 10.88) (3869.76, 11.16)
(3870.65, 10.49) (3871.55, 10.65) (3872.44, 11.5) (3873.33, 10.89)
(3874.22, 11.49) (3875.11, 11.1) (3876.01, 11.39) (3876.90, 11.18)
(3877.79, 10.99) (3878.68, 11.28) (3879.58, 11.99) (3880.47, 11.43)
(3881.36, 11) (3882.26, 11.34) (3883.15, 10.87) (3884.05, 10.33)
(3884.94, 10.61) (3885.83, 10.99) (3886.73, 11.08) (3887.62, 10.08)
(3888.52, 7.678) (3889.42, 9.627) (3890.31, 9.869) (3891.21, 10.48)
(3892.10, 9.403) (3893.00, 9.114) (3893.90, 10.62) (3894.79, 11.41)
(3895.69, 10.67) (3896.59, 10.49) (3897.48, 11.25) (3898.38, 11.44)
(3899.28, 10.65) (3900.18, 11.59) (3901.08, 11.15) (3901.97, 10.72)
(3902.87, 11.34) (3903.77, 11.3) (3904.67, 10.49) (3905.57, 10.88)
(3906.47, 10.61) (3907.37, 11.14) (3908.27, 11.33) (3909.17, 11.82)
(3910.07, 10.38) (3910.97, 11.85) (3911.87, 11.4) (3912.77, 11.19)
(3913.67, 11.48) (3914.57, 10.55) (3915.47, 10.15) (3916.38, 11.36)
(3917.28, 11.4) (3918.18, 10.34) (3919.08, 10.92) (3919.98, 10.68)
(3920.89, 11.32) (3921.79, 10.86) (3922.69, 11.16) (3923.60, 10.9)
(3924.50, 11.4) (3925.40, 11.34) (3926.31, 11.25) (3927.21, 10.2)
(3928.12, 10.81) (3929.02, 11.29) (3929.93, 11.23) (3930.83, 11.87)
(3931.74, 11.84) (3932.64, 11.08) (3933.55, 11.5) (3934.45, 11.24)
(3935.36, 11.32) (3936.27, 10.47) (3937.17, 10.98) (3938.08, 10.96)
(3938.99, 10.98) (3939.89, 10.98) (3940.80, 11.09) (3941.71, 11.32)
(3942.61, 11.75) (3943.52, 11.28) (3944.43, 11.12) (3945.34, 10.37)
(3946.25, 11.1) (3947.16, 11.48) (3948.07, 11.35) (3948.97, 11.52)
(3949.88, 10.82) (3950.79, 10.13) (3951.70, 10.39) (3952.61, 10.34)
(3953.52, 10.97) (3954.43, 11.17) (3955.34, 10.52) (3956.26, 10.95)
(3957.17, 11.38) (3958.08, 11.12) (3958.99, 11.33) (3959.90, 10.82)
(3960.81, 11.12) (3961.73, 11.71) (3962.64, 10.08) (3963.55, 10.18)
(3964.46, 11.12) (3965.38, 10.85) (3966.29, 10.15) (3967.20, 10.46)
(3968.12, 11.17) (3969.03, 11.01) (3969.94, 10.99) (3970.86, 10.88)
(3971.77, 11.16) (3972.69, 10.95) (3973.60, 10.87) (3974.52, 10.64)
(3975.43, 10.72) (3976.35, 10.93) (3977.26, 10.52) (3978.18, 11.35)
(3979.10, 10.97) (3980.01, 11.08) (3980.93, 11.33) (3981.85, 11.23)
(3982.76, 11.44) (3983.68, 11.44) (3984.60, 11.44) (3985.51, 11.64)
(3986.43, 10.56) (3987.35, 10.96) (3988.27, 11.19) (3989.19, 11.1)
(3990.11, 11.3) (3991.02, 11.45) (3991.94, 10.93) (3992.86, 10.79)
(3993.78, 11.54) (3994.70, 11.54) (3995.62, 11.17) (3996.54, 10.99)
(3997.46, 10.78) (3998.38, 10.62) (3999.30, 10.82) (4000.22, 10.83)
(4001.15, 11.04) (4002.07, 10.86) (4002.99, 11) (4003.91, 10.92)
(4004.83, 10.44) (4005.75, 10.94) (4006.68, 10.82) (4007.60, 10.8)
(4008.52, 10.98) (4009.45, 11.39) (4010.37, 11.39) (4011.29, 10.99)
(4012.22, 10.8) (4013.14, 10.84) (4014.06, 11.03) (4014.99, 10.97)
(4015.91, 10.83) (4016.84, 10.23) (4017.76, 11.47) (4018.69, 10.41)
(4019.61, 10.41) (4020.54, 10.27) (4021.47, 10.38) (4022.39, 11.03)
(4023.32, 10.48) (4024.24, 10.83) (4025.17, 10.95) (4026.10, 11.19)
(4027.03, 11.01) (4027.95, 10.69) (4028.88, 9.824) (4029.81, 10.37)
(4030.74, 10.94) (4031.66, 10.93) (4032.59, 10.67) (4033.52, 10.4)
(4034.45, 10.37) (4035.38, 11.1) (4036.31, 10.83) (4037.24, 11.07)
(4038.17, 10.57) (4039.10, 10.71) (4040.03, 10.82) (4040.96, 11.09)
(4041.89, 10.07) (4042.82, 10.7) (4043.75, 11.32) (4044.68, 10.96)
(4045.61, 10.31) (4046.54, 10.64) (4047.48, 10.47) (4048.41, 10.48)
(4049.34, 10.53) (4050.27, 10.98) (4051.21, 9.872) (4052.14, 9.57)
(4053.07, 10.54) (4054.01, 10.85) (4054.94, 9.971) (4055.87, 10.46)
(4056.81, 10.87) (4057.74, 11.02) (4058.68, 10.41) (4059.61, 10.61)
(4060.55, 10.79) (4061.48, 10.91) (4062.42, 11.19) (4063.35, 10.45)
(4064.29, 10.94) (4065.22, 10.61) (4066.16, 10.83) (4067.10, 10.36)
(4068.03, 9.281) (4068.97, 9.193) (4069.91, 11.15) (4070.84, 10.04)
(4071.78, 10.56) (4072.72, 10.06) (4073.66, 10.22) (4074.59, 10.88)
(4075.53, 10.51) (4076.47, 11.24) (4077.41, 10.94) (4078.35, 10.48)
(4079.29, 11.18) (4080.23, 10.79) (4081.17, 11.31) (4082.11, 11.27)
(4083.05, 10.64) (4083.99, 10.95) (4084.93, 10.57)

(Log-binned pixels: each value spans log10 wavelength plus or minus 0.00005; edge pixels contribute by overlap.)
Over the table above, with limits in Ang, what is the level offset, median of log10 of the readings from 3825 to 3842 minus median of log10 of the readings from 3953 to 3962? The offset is 0.009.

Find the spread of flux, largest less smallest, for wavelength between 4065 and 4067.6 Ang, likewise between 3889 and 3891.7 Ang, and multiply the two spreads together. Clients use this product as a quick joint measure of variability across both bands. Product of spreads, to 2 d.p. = 0.40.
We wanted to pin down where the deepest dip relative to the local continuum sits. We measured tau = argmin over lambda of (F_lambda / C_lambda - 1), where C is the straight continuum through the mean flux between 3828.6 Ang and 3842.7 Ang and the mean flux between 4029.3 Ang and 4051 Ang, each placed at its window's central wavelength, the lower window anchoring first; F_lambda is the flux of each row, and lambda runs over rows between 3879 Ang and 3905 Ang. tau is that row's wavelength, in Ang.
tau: 3888.52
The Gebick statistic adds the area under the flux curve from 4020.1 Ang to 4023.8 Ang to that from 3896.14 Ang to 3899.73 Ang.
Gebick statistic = 78.4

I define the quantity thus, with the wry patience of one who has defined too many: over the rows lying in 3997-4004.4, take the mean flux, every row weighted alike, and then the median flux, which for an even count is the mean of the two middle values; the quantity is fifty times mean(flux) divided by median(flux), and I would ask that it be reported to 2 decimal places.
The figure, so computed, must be 50.06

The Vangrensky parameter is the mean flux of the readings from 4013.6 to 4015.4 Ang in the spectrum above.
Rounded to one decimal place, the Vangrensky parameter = 11.0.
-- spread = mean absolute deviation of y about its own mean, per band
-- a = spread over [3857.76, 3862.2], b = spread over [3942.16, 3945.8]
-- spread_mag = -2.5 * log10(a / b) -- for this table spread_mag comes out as -0.35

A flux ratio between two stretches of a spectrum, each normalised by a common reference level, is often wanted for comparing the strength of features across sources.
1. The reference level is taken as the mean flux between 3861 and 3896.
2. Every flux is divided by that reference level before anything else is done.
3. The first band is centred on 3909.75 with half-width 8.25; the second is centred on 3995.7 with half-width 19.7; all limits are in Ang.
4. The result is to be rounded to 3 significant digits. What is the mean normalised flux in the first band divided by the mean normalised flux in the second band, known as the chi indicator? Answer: 1.00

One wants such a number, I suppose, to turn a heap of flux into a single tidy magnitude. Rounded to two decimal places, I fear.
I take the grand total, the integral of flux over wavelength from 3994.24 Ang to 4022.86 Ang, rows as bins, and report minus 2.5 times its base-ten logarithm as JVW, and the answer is -6.23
